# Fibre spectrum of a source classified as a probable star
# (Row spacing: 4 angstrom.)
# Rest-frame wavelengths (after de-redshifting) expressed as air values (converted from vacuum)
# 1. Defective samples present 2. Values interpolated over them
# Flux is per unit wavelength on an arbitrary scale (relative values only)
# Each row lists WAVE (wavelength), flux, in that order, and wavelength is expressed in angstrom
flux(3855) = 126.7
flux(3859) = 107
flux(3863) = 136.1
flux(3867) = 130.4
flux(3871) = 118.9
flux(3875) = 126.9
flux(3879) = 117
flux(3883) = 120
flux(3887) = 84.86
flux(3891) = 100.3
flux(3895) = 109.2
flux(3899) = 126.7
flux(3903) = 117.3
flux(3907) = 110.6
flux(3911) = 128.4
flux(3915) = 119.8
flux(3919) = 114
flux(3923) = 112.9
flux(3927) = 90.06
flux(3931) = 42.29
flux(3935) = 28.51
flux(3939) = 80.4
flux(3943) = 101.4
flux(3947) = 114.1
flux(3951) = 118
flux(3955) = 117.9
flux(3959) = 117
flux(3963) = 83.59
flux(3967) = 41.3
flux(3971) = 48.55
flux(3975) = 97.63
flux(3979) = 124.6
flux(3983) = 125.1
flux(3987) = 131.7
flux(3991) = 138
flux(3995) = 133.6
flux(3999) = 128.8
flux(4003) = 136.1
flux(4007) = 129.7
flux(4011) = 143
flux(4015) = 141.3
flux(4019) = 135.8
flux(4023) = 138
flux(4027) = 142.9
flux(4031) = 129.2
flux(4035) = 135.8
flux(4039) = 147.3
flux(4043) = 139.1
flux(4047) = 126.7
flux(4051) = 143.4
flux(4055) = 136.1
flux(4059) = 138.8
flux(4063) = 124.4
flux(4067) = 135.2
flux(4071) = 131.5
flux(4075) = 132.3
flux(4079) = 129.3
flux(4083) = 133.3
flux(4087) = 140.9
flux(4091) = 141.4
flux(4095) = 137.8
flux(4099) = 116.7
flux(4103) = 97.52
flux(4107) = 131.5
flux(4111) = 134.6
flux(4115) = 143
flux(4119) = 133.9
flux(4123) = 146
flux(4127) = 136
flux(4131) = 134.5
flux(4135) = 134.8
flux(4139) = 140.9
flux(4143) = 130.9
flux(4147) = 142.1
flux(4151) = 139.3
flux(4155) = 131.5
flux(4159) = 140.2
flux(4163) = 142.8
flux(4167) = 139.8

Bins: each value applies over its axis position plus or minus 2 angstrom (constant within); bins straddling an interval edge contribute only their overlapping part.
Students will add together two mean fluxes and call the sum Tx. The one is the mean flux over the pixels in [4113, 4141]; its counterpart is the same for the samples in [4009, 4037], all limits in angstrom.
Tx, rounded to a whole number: 276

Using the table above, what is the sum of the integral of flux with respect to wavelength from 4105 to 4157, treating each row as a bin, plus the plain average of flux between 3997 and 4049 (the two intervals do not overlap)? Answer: 7252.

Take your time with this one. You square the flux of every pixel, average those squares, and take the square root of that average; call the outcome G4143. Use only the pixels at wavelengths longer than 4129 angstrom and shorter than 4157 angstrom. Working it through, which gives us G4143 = 136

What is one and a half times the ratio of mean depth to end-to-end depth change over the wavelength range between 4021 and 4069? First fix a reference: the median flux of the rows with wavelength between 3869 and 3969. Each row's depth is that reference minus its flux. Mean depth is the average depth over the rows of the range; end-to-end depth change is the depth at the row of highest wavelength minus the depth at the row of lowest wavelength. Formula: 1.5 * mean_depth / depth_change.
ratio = -12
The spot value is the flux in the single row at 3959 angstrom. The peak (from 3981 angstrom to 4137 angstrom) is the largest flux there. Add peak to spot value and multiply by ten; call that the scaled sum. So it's 2643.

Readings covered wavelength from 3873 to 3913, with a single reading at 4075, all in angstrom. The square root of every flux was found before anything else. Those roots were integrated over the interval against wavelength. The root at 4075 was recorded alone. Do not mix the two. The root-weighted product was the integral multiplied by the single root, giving 4907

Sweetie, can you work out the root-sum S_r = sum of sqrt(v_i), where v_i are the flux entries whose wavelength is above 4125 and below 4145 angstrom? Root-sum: 58.2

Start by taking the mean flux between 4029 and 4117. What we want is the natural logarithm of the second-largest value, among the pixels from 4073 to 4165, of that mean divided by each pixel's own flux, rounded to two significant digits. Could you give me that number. 0.13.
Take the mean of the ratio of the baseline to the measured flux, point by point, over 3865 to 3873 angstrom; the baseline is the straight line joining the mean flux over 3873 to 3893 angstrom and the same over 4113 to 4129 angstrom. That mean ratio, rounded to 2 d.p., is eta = 0.87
